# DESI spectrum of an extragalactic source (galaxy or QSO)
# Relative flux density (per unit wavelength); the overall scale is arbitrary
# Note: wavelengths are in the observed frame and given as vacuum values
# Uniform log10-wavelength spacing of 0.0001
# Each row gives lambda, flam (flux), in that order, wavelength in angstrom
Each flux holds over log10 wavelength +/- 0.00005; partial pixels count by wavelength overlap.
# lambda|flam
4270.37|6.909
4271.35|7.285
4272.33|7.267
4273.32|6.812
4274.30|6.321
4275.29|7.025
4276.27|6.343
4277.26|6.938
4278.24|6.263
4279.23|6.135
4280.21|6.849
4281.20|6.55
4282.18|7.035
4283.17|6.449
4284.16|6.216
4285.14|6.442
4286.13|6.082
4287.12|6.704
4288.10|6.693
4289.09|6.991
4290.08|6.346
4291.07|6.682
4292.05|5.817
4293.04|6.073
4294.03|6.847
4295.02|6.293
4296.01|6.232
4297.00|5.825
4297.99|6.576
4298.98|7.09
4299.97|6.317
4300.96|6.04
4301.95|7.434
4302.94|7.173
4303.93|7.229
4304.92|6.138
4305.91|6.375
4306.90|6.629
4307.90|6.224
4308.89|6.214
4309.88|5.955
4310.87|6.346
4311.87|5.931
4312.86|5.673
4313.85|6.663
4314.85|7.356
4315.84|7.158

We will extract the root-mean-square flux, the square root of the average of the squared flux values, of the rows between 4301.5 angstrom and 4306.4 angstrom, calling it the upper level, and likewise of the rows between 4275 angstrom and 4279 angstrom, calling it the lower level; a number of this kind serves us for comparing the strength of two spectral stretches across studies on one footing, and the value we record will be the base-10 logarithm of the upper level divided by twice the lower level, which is -0.29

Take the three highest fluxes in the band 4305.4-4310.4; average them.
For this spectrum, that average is 6.4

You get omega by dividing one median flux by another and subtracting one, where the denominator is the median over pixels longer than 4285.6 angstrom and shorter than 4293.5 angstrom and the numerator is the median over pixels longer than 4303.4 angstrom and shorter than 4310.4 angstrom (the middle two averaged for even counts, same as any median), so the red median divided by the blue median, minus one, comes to -0.04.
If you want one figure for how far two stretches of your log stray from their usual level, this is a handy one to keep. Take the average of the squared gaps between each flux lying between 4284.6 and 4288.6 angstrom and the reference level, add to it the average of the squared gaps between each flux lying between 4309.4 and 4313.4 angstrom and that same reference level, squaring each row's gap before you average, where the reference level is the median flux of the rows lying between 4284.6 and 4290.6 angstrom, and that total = 0.48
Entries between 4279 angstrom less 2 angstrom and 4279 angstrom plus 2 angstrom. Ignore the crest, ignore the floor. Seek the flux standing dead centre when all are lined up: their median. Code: 6.56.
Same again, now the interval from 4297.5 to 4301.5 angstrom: 6.45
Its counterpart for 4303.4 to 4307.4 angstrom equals 6.50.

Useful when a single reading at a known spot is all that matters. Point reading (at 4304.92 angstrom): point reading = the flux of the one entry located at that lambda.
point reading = 6.138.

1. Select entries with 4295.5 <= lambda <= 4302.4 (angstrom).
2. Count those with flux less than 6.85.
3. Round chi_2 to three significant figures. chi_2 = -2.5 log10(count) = -1.75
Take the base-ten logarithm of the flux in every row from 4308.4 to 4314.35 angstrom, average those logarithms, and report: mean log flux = 0.787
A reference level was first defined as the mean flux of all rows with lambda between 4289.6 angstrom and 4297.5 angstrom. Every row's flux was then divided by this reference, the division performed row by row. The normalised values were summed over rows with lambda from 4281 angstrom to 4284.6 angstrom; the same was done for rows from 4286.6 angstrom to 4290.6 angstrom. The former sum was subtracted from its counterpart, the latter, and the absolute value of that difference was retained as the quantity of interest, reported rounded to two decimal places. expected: 0.08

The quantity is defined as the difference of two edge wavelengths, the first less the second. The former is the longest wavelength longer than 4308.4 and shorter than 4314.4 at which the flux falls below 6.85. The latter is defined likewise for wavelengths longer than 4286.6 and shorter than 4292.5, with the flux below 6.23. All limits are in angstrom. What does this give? 21.8 angstrom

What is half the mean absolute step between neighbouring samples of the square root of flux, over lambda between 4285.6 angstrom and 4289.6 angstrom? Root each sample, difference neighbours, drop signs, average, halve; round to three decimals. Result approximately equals 0.030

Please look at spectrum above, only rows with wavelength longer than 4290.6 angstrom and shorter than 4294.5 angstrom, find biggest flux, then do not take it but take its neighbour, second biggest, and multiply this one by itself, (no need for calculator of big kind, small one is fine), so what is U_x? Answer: 44.6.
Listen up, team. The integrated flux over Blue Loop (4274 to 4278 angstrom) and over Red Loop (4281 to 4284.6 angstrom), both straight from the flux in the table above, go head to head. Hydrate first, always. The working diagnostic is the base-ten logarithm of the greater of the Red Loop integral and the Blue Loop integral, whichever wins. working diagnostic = 1.42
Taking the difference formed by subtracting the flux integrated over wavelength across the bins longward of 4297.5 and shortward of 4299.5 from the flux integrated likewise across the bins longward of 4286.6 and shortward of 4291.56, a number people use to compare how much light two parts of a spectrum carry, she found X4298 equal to 19.5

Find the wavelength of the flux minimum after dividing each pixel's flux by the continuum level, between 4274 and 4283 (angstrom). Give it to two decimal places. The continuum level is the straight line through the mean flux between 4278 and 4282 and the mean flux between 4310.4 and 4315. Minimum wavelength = 4279.23 angstrom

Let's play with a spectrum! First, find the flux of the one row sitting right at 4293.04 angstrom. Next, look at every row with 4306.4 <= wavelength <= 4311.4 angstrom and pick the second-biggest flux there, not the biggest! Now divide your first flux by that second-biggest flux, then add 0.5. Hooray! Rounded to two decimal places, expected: 1.46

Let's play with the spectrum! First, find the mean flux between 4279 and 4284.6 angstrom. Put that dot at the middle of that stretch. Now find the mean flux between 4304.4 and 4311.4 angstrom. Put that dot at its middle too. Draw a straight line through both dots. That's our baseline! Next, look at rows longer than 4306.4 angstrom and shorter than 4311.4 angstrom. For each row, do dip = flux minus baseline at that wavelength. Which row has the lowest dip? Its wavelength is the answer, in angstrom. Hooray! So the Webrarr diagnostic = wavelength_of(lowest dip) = 4309.88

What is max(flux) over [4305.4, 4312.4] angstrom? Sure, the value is 6.629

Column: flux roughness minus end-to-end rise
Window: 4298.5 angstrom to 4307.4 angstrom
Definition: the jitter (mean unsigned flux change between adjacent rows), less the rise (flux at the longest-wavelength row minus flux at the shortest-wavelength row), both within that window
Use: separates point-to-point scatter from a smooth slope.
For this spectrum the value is 1.0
